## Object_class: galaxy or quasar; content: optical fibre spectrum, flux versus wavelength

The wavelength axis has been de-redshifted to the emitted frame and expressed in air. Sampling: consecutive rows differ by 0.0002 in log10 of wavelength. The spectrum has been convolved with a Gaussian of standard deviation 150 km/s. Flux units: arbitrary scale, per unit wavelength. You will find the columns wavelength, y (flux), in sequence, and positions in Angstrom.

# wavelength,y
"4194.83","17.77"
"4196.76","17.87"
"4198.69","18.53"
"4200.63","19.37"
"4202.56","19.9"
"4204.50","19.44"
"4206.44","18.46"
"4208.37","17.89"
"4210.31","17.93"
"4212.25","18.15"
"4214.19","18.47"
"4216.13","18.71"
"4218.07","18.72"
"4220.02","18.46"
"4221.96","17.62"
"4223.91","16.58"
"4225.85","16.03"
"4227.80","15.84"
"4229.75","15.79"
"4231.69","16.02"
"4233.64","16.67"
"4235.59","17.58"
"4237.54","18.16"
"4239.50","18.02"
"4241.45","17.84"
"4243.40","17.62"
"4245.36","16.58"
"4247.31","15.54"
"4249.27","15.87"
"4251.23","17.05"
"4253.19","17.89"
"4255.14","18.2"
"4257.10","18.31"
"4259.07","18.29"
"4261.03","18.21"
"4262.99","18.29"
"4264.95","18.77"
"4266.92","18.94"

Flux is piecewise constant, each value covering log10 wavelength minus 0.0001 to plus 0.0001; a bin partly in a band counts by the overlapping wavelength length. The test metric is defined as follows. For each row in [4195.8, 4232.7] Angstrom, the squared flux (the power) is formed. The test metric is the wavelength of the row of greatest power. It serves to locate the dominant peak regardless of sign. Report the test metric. 4202.56 Angstrom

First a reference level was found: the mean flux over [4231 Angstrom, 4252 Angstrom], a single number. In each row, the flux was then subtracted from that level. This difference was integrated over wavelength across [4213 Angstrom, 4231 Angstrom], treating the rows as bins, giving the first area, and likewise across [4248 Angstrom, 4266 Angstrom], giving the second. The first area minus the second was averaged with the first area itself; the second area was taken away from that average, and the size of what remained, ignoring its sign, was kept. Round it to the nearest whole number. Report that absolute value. 17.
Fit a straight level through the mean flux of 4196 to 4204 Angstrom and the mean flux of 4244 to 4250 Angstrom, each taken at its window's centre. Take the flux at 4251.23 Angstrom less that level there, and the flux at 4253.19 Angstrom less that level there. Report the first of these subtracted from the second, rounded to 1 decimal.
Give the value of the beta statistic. 1.0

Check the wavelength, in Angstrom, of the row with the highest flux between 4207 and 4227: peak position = 4218.07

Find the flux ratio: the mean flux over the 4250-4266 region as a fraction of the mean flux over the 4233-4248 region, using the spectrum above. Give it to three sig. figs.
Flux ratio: 1.05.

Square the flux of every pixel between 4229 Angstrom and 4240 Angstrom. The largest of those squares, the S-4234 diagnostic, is 330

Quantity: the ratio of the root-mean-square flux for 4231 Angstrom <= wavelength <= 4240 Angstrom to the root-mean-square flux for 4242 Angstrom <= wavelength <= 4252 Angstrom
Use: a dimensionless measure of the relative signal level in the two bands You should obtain 1.05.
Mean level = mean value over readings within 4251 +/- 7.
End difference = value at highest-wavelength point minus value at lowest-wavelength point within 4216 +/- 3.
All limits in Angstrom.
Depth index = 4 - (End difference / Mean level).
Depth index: 3.99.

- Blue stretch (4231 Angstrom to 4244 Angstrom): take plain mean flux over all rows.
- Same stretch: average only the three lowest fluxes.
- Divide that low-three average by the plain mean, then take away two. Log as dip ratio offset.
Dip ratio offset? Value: -1.04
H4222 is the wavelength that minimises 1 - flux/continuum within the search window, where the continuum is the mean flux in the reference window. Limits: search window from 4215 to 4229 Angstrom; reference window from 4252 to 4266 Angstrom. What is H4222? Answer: 4218.07 Angstrom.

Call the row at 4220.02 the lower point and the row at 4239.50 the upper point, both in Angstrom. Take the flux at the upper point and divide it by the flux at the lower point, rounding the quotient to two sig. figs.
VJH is 0.98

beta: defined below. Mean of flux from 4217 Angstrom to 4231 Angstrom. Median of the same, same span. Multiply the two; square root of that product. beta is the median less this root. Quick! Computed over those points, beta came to -0.21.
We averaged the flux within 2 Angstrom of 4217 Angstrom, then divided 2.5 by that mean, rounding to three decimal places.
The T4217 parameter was 0.134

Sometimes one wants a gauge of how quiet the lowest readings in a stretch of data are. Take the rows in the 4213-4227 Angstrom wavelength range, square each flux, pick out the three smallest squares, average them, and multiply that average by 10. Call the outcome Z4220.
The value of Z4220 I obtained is 2808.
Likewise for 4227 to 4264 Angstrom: 2472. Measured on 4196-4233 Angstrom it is 2523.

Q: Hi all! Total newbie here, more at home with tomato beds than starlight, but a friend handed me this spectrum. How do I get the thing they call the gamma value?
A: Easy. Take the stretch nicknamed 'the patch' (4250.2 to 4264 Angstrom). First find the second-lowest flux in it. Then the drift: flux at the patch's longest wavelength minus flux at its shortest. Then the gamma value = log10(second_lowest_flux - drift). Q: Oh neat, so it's 1.22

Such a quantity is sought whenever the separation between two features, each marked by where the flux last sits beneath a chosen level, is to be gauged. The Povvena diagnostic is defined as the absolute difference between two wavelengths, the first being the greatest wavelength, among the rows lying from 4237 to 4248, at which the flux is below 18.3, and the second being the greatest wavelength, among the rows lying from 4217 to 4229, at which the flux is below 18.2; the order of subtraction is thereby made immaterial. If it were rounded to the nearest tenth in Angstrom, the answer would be 19.5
